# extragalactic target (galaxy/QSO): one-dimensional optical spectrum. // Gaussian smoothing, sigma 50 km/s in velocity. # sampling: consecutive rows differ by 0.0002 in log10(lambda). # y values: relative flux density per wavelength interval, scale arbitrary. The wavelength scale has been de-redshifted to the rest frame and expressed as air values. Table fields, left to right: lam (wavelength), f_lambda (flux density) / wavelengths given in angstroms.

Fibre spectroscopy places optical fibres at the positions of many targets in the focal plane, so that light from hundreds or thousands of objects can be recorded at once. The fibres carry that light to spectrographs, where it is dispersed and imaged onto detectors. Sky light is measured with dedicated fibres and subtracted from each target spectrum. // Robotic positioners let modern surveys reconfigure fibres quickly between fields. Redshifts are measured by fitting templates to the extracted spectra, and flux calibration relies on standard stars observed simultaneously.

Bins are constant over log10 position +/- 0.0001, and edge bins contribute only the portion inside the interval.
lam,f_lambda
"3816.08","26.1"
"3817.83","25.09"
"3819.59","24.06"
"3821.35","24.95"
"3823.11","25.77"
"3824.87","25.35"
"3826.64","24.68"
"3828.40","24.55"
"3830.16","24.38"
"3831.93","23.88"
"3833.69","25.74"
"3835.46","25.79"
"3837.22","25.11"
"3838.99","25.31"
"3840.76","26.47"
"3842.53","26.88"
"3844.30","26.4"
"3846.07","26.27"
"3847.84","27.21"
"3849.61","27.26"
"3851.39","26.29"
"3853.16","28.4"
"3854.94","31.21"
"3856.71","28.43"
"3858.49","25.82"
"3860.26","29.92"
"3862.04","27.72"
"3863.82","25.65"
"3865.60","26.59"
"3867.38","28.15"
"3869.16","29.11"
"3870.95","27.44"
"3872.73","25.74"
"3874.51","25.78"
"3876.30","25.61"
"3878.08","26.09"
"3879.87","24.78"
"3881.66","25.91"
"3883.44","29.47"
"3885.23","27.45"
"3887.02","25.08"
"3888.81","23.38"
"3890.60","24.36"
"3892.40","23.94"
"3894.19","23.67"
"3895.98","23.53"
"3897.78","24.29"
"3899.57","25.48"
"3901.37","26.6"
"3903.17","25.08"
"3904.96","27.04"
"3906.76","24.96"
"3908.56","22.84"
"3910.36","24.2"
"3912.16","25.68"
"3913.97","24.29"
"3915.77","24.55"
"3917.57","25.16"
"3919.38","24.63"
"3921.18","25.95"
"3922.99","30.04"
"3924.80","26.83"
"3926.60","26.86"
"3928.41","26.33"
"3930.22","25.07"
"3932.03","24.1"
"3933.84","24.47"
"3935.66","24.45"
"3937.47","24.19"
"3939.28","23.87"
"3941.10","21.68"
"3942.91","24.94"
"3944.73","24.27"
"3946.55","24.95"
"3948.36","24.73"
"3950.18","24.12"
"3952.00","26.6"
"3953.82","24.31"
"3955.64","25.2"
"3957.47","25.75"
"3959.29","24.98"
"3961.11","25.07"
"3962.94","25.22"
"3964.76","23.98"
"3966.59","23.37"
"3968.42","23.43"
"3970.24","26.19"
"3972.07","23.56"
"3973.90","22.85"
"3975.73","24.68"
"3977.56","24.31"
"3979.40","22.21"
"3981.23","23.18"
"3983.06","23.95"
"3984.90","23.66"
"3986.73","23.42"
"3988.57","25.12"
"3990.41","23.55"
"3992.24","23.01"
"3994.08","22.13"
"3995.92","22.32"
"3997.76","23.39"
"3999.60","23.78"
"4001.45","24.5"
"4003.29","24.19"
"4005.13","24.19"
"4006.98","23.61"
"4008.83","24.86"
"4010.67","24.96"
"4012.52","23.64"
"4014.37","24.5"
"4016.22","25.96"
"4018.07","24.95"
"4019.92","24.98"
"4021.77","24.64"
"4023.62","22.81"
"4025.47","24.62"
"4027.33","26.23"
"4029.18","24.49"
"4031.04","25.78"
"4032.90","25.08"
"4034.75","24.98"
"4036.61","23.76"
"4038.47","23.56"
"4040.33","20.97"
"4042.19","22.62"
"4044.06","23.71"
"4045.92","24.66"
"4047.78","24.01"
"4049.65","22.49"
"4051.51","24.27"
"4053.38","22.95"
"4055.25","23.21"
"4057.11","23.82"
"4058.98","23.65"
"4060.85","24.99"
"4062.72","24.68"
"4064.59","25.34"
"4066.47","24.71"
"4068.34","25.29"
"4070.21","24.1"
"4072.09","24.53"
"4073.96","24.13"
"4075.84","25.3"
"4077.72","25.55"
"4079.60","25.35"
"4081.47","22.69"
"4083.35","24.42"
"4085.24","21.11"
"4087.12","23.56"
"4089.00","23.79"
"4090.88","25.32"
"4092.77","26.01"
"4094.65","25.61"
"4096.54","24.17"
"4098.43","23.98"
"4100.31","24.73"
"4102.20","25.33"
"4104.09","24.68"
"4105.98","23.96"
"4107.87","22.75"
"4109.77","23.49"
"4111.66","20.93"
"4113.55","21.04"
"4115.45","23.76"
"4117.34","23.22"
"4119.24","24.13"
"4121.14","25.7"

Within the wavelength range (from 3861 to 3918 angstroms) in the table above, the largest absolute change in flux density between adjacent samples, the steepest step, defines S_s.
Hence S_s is 3.6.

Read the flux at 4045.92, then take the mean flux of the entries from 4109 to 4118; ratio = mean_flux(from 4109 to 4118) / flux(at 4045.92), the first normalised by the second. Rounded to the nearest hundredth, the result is 0.91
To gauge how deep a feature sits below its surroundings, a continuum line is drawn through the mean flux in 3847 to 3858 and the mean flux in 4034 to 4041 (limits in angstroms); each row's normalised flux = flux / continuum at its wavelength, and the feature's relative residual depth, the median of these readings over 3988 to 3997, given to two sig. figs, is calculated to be 0.94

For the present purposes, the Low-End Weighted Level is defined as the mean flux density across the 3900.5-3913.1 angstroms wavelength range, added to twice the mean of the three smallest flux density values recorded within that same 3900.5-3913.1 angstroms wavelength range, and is 73.2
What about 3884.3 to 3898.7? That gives 71.5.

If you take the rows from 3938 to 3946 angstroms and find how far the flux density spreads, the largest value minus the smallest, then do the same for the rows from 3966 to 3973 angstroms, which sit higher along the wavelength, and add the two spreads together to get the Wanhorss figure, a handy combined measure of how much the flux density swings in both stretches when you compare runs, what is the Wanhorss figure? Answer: 6.1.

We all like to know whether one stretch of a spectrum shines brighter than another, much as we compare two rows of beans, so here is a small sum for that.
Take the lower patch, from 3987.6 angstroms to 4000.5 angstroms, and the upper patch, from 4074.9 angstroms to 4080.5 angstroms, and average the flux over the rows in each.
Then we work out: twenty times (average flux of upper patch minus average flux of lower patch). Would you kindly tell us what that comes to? 41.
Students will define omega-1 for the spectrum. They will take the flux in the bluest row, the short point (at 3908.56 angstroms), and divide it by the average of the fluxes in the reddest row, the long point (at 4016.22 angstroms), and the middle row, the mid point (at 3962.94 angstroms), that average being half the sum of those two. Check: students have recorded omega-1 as 0.89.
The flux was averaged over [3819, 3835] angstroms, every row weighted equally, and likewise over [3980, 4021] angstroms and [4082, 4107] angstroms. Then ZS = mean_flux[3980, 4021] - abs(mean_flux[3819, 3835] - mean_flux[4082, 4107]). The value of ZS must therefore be 23.5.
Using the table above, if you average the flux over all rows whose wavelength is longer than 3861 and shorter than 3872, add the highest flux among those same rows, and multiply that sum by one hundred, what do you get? 5655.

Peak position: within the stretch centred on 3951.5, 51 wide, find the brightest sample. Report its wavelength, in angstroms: 3926.60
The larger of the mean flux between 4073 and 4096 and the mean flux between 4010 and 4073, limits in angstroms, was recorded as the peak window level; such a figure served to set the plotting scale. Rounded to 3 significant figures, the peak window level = 24.4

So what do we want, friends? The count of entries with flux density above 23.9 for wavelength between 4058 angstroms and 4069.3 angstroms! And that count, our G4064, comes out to 5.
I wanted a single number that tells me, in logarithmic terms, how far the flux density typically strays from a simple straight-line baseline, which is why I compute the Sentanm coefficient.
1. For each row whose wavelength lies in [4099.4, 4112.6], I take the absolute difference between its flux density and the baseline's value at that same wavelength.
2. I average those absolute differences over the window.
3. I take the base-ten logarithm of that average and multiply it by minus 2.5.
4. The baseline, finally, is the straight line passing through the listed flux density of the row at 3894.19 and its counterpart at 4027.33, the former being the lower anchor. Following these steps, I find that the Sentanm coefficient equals -1.52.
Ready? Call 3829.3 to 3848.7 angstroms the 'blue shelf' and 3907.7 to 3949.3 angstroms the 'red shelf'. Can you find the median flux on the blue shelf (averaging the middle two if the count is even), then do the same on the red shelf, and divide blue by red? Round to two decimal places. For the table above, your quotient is 1.05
